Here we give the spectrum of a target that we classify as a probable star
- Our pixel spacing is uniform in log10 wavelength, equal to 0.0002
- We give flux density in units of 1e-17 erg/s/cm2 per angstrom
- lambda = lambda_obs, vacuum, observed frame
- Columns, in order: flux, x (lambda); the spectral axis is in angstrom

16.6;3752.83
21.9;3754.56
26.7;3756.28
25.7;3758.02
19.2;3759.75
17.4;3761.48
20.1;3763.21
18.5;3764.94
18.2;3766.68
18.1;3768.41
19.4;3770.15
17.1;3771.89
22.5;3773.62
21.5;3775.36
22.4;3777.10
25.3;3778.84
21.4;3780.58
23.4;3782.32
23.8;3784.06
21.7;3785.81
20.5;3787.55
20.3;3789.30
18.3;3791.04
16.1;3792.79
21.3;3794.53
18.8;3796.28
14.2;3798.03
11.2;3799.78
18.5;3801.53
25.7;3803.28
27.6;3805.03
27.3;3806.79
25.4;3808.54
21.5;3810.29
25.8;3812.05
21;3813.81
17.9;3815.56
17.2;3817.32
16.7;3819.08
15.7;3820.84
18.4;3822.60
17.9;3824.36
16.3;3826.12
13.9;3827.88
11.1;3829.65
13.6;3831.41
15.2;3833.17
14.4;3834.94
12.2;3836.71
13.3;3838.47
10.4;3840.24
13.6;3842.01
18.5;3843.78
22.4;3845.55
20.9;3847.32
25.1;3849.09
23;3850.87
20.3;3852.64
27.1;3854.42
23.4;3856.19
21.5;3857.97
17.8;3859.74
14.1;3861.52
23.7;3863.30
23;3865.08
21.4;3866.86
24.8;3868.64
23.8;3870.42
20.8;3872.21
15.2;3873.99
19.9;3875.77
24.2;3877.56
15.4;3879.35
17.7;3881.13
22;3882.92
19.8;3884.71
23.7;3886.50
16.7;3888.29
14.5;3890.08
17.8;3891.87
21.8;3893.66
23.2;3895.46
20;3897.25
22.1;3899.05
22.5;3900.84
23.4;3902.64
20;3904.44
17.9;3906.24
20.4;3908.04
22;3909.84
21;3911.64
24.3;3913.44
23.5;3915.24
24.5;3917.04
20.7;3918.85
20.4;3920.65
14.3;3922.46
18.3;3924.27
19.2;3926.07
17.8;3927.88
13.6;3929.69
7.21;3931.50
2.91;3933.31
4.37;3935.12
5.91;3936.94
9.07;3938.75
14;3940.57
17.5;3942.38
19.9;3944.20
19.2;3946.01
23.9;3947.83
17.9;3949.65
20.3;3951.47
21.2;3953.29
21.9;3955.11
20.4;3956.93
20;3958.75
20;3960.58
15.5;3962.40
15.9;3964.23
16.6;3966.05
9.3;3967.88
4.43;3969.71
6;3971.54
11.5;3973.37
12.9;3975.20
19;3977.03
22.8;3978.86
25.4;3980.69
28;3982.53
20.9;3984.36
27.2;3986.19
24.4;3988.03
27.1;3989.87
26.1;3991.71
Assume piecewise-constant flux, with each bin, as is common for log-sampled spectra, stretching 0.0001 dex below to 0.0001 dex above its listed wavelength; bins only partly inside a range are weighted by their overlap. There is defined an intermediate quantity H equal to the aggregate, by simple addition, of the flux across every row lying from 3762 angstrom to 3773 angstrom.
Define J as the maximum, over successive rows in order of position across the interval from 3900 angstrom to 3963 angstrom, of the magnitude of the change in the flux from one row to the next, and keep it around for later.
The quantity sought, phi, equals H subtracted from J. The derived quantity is -105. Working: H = 111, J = 6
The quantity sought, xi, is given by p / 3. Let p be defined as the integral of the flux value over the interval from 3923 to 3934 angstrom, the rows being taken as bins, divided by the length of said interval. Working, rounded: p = 13.4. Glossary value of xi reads 4.5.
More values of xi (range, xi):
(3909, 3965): 5.8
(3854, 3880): 7.0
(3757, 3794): 6.9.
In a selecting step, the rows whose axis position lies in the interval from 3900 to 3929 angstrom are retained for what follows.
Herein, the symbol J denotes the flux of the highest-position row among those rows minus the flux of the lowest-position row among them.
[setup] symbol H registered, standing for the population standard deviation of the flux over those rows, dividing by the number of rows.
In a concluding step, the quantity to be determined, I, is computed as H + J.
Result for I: -2.0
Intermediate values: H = 2.7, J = -4.7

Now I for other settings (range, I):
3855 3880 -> -4.5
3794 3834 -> -1.3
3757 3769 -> -5.0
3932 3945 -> 23.2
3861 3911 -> 11.0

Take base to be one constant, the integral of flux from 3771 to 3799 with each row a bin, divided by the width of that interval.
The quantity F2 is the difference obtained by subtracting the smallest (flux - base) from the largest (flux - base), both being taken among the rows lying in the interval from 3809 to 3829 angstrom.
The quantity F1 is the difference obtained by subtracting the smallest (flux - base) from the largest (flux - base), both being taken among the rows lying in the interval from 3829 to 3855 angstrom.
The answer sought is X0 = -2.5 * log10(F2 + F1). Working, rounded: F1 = 17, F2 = 12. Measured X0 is -3.64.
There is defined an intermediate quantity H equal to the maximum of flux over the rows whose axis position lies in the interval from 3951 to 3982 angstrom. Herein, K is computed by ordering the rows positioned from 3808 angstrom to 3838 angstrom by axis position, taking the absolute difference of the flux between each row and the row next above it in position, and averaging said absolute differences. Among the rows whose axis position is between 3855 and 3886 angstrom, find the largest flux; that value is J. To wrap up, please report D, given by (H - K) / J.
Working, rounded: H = 25.4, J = 24.8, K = 2.2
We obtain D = 0.93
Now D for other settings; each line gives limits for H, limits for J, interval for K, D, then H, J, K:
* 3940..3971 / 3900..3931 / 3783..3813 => 0.85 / 23.9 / 24.5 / 3.1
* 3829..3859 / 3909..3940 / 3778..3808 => 0.99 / 27.1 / 24.5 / 2.9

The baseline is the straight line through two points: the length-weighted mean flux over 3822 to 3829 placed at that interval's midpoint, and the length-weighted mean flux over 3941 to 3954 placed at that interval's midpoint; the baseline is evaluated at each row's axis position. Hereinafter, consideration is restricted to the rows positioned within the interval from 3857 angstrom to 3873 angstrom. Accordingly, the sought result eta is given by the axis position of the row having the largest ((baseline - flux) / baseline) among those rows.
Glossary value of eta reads 3861.52 angstrom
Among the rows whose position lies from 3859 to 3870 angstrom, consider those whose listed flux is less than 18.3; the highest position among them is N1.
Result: 3861.52 angstrom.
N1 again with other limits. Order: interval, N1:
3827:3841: 3840.24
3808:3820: 3819.08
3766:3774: 3771.89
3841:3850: 3842.01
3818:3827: 3826.12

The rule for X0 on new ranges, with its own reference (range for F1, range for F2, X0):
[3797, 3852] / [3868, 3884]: -3.57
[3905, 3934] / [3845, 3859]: -3.63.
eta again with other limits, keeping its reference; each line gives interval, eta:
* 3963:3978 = 3969.71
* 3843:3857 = 3843.78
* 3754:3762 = 3761.48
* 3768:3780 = 3771.89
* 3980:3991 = 3984.36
